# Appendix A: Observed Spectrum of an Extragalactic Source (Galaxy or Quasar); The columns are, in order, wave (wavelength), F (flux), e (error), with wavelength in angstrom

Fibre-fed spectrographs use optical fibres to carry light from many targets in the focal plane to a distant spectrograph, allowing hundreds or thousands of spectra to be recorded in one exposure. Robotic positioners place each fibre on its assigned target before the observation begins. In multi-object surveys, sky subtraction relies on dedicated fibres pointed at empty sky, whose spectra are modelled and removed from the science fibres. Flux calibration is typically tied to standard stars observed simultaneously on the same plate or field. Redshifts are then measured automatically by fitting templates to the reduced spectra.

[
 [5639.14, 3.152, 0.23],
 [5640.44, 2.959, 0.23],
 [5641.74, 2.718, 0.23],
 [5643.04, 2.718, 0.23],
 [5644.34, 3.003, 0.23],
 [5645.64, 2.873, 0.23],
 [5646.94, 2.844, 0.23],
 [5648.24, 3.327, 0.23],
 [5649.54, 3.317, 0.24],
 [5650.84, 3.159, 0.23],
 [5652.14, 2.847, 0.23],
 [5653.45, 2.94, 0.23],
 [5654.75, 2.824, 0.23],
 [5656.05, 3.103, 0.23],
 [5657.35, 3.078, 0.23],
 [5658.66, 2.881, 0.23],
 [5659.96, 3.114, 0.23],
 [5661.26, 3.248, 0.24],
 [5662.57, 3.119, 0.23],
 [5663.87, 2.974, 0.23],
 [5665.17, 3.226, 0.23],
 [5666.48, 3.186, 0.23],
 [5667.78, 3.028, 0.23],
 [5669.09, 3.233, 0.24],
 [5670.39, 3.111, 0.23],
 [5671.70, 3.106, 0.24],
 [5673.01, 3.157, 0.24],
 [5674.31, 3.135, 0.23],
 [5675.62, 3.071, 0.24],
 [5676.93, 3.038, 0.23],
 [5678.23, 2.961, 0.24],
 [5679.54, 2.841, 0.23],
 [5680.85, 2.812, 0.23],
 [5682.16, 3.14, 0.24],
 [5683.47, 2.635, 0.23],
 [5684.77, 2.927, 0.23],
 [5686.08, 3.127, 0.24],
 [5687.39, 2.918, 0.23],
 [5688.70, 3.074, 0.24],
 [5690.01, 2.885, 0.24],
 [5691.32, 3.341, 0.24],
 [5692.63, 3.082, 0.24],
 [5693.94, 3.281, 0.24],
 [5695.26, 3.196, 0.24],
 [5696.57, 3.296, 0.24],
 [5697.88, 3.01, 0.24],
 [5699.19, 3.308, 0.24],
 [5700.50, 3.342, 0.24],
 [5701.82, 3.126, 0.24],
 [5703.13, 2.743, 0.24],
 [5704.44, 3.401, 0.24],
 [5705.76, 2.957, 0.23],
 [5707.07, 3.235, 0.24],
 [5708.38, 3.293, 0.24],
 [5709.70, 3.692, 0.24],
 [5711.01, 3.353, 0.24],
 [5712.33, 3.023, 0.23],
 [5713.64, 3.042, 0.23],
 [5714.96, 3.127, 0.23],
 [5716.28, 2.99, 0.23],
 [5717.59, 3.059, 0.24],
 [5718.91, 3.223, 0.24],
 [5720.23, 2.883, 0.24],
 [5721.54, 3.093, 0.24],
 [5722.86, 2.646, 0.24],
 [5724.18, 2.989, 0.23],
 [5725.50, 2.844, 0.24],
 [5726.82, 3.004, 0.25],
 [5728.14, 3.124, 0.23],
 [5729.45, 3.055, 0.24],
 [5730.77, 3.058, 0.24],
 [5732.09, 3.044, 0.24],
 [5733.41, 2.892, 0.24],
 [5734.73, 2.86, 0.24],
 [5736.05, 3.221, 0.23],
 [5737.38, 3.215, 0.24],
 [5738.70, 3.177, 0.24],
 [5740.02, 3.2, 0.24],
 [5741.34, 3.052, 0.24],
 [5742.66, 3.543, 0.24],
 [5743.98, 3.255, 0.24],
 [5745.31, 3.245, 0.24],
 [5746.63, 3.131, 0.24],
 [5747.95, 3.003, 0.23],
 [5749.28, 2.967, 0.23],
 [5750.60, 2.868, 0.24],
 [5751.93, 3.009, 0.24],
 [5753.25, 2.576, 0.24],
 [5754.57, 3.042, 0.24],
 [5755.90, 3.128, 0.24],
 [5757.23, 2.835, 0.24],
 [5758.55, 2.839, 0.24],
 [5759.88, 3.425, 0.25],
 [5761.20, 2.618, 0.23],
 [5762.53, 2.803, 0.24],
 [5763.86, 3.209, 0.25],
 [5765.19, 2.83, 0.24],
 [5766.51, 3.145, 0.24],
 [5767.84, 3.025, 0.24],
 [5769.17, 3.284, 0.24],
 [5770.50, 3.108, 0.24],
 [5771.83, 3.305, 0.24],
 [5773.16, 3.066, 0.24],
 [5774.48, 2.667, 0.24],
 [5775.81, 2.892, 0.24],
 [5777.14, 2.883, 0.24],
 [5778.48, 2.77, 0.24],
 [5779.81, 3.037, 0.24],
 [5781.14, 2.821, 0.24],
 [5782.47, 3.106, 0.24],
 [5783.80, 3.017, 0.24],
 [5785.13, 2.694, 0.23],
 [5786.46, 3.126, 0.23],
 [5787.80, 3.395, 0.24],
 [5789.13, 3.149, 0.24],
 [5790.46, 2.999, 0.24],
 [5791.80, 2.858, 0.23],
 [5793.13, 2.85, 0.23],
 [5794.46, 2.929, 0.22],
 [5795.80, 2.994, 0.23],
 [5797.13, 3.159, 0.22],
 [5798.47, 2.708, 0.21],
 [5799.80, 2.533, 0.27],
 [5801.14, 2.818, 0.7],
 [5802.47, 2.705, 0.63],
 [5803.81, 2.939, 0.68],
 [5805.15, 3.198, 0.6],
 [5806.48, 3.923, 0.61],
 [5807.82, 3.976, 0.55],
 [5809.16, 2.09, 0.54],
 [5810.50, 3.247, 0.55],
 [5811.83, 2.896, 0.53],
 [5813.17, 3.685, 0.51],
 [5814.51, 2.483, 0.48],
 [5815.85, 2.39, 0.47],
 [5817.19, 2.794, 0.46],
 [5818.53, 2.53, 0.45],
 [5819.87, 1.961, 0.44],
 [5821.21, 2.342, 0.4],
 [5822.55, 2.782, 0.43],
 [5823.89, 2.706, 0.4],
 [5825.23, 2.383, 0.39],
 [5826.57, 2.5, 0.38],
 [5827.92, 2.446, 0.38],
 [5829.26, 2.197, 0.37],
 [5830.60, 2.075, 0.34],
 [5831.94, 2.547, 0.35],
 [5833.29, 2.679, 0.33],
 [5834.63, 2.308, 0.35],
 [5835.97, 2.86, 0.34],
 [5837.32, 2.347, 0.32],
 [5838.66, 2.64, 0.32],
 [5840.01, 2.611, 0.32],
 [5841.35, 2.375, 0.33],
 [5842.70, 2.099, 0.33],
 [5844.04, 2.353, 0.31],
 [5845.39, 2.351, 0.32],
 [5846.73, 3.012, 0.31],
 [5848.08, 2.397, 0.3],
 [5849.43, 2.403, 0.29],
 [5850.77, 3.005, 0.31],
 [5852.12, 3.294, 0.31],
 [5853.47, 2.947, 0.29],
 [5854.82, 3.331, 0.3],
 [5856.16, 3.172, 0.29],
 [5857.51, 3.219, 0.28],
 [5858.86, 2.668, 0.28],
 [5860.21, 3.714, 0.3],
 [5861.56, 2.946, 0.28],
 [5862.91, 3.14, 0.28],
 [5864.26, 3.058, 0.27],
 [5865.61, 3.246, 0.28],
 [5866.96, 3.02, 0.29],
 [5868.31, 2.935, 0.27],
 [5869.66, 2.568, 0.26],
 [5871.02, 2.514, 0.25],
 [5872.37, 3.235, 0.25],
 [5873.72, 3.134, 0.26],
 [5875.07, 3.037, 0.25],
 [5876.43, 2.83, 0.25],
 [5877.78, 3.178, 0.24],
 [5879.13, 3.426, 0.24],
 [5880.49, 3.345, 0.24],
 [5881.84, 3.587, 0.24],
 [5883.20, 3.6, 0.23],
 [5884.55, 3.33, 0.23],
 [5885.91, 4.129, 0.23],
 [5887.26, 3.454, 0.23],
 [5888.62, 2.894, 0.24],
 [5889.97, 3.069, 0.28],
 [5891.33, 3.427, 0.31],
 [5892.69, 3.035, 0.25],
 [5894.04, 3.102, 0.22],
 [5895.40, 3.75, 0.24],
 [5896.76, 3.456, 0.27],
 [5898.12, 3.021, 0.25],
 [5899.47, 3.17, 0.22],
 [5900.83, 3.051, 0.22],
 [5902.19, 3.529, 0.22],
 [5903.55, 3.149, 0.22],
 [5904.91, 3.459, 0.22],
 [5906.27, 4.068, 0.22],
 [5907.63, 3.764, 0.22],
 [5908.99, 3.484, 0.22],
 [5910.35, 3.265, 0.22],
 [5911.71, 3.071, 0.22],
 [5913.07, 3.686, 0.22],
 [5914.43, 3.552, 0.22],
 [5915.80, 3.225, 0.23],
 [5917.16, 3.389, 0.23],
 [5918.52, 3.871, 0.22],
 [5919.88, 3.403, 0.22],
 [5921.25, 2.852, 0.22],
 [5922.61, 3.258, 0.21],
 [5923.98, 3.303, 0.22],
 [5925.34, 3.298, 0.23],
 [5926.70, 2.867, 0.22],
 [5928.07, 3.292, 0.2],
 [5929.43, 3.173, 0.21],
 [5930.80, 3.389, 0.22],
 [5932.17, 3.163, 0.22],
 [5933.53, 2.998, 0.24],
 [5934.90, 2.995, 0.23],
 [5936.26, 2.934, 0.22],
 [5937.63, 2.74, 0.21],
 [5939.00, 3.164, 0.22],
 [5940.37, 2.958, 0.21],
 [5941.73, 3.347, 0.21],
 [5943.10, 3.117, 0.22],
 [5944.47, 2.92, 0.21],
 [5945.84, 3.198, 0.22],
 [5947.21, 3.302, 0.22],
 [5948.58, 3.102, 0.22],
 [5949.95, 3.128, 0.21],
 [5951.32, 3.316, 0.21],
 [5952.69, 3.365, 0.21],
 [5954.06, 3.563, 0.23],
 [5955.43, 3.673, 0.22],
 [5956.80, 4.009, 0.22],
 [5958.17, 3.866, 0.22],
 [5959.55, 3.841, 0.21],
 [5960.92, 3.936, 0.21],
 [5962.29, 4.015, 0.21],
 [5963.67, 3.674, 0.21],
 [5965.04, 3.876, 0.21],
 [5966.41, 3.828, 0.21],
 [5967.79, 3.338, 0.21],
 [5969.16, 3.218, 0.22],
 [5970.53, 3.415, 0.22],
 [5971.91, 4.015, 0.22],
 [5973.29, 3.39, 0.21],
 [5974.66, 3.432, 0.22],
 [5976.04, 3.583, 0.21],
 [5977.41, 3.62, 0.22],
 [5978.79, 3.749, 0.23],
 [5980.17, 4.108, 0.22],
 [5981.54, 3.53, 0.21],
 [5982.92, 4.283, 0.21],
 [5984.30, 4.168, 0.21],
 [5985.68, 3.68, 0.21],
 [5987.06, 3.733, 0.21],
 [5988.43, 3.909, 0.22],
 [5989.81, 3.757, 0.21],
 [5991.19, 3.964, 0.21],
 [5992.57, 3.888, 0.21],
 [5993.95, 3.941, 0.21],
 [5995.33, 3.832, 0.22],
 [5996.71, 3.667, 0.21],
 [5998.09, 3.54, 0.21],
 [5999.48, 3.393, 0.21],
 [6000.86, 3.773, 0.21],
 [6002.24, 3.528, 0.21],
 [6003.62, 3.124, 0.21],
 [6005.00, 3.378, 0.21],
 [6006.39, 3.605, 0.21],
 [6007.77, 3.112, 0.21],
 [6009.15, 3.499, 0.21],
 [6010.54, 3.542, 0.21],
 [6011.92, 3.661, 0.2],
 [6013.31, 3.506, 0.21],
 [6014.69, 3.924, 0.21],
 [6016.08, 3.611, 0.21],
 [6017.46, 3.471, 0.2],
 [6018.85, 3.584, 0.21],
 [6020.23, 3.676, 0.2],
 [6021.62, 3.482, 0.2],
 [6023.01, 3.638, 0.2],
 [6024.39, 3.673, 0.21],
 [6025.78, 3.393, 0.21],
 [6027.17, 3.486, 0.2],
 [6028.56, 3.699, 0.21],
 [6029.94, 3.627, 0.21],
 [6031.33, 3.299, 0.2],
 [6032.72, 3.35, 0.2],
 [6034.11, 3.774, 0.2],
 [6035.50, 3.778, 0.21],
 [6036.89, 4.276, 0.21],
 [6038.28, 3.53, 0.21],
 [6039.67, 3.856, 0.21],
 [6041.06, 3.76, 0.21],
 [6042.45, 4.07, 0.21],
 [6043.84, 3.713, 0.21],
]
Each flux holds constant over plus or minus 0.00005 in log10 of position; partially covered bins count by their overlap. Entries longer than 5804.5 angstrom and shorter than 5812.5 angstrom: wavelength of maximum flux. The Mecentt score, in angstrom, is 5807.82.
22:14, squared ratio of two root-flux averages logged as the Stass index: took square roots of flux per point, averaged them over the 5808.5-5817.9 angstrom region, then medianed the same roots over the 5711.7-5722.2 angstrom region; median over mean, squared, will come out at 1.10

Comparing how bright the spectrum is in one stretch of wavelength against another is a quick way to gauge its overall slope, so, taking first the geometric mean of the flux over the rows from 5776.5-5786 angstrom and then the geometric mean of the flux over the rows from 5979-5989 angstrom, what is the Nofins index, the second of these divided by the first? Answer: 1.35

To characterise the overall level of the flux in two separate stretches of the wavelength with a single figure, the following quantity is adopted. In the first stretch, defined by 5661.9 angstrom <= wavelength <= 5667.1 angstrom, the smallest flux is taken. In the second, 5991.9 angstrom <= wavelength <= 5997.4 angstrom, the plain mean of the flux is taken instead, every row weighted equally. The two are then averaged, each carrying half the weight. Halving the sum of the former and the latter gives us 3.40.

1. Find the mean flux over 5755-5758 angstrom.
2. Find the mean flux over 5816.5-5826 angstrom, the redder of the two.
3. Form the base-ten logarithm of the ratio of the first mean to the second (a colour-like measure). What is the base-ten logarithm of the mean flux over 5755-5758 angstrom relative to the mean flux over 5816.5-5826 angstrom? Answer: 0.08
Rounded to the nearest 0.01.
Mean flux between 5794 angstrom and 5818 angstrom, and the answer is 2.97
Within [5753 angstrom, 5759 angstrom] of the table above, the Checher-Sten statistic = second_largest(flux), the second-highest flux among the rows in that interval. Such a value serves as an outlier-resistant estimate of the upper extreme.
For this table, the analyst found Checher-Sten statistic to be 3.042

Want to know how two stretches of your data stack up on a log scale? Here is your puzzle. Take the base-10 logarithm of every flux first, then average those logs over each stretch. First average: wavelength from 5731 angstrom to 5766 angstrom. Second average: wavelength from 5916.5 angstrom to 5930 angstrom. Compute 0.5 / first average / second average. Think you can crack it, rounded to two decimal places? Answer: 2.02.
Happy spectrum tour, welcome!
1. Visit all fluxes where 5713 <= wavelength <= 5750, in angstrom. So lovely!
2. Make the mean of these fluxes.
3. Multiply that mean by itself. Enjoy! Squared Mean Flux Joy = 9.4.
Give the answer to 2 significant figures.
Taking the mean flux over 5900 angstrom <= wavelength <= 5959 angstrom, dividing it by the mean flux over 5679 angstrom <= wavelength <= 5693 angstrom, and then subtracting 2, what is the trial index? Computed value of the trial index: -0.89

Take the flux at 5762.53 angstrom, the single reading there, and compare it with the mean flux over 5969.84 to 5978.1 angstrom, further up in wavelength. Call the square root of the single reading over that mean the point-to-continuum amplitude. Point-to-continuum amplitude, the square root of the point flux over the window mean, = 0.89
